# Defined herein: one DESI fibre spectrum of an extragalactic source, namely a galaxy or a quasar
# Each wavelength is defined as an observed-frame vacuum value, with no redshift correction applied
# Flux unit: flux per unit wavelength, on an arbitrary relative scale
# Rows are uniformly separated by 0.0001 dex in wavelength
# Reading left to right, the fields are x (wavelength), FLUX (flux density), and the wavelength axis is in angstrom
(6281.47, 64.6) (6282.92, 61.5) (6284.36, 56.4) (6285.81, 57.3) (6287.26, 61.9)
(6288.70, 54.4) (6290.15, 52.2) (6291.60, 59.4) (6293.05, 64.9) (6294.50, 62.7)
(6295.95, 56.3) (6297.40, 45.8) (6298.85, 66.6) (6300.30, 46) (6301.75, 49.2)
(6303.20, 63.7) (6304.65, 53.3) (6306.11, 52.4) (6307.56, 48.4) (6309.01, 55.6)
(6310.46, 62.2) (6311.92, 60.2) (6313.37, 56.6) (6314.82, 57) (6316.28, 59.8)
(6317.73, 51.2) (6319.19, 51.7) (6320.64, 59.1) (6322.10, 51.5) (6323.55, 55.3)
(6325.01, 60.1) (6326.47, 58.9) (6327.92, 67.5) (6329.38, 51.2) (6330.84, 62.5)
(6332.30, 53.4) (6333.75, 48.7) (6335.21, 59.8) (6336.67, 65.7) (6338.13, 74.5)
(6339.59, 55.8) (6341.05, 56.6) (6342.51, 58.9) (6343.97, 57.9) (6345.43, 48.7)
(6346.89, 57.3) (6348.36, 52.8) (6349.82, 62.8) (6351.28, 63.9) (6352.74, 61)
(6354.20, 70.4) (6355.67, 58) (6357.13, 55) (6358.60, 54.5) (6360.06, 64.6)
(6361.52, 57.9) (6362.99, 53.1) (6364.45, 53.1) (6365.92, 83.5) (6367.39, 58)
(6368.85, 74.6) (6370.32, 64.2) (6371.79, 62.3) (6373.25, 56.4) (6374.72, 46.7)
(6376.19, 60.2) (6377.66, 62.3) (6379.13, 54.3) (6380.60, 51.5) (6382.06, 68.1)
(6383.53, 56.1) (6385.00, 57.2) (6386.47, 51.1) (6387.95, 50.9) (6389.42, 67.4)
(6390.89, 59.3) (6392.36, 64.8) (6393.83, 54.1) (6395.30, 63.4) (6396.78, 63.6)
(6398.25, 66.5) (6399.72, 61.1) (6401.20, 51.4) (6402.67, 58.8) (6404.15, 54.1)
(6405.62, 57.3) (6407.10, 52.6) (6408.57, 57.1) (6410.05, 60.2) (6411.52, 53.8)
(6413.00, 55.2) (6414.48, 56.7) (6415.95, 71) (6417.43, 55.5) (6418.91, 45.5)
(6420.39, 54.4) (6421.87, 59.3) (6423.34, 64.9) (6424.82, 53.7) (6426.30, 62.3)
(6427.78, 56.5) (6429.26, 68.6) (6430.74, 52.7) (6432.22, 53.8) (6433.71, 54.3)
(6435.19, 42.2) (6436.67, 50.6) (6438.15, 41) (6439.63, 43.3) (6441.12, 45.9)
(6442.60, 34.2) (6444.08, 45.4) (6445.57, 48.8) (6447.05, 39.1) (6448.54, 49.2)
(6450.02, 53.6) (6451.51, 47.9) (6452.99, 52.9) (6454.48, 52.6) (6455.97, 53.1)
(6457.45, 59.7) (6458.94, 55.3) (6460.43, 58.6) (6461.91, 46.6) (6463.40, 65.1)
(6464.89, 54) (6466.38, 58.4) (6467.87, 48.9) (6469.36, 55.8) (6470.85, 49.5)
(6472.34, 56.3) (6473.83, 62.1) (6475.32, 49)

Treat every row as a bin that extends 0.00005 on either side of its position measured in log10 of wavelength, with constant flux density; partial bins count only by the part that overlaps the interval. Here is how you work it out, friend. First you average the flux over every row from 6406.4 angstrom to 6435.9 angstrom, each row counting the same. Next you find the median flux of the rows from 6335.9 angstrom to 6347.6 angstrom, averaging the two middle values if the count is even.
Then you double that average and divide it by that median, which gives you 1.96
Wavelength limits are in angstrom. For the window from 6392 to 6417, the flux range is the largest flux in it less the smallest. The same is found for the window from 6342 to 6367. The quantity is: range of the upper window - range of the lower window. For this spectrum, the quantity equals -15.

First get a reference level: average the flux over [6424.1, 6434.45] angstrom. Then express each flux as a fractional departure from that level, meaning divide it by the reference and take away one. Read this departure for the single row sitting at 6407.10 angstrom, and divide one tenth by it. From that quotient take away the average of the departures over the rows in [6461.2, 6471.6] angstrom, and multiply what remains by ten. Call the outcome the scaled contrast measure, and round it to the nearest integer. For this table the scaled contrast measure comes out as -11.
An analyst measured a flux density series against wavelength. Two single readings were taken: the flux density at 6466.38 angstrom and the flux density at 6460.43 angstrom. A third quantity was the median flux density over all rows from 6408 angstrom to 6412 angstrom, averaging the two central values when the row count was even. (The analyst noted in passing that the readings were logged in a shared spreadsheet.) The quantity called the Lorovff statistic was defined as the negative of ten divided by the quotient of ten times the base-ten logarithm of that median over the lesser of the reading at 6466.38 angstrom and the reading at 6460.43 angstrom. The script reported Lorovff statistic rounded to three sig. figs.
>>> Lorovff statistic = -33.2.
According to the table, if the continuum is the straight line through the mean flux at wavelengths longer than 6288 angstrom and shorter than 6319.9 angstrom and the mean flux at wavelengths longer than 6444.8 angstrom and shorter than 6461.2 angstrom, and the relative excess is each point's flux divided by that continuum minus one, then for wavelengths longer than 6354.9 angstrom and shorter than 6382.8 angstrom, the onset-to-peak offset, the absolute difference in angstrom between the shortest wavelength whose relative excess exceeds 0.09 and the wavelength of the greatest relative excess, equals 5.9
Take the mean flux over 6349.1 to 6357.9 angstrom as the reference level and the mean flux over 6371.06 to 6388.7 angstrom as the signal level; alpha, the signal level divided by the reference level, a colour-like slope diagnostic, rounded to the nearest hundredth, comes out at 0.91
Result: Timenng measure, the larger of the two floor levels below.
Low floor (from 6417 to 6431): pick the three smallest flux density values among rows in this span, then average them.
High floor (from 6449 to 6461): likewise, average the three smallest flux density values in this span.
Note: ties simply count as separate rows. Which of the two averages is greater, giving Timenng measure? 51.1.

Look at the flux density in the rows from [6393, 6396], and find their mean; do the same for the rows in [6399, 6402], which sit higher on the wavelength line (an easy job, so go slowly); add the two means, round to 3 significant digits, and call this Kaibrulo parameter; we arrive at 115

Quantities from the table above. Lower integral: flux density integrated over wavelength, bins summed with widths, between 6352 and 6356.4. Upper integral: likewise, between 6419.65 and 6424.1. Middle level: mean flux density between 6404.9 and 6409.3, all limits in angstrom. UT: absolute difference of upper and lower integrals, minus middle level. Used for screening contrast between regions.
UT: -43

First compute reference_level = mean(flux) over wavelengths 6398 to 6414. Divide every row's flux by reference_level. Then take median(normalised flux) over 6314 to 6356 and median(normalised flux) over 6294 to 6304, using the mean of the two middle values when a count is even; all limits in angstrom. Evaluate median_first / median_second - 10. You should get -8.97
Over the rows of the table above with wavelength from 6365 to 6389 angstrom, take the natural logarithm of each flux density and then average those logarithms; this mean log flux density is 4.08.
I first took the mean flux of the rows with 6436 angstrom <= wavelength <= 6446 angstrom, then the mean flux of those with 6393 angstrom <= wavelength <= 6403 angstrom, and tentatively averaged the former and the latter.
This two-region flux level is 52.0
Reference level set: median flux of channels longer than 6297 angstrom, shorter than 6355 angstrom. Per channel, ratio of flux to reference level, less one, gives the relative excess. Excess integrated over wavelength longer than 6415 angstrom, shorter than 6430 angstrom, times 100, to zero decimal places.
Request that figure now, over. 52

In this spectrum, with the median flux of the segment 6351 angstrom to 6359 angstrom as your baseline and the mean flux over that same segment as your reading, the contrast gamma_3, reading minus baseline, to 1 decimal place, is 1.0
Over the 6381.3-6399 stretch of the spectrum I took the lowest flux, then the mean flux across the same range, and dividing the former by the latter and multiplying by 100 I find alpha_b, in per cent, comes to 84.5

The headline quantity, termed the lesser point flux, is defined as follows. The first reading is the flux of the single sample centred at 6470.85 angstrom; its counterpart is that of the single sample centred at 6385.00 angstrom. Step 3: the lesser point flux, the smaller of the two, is 49.5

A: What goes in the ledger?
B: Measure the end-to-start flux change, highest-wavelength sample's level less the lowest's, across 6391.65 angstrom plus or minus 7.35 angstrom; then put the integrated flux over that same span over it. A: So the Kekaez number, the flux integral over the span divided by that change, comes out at 95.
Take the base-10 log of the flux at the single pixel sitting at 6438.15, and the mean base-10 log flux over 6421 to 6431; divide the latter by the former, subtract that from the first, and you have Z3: 0.51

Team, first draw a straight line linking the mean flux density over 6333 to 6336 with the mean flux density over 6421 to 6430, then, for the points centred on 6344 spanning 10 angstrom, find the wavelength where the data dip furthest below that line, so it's 6345.43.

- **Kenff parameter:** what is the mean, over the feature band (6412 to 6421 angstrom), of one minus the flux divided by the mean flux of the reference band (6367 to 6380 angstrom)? 0.06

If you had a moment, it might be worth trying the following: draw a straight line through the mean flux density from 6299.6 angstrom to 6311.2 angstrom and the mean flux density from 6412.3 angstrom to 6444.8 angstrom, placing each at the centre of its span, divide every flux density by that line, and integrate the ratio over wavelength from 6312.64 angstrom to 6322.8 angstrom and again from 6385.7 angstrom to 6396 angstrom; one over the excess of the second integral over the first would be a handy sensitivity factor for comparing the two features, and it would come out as 1.1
